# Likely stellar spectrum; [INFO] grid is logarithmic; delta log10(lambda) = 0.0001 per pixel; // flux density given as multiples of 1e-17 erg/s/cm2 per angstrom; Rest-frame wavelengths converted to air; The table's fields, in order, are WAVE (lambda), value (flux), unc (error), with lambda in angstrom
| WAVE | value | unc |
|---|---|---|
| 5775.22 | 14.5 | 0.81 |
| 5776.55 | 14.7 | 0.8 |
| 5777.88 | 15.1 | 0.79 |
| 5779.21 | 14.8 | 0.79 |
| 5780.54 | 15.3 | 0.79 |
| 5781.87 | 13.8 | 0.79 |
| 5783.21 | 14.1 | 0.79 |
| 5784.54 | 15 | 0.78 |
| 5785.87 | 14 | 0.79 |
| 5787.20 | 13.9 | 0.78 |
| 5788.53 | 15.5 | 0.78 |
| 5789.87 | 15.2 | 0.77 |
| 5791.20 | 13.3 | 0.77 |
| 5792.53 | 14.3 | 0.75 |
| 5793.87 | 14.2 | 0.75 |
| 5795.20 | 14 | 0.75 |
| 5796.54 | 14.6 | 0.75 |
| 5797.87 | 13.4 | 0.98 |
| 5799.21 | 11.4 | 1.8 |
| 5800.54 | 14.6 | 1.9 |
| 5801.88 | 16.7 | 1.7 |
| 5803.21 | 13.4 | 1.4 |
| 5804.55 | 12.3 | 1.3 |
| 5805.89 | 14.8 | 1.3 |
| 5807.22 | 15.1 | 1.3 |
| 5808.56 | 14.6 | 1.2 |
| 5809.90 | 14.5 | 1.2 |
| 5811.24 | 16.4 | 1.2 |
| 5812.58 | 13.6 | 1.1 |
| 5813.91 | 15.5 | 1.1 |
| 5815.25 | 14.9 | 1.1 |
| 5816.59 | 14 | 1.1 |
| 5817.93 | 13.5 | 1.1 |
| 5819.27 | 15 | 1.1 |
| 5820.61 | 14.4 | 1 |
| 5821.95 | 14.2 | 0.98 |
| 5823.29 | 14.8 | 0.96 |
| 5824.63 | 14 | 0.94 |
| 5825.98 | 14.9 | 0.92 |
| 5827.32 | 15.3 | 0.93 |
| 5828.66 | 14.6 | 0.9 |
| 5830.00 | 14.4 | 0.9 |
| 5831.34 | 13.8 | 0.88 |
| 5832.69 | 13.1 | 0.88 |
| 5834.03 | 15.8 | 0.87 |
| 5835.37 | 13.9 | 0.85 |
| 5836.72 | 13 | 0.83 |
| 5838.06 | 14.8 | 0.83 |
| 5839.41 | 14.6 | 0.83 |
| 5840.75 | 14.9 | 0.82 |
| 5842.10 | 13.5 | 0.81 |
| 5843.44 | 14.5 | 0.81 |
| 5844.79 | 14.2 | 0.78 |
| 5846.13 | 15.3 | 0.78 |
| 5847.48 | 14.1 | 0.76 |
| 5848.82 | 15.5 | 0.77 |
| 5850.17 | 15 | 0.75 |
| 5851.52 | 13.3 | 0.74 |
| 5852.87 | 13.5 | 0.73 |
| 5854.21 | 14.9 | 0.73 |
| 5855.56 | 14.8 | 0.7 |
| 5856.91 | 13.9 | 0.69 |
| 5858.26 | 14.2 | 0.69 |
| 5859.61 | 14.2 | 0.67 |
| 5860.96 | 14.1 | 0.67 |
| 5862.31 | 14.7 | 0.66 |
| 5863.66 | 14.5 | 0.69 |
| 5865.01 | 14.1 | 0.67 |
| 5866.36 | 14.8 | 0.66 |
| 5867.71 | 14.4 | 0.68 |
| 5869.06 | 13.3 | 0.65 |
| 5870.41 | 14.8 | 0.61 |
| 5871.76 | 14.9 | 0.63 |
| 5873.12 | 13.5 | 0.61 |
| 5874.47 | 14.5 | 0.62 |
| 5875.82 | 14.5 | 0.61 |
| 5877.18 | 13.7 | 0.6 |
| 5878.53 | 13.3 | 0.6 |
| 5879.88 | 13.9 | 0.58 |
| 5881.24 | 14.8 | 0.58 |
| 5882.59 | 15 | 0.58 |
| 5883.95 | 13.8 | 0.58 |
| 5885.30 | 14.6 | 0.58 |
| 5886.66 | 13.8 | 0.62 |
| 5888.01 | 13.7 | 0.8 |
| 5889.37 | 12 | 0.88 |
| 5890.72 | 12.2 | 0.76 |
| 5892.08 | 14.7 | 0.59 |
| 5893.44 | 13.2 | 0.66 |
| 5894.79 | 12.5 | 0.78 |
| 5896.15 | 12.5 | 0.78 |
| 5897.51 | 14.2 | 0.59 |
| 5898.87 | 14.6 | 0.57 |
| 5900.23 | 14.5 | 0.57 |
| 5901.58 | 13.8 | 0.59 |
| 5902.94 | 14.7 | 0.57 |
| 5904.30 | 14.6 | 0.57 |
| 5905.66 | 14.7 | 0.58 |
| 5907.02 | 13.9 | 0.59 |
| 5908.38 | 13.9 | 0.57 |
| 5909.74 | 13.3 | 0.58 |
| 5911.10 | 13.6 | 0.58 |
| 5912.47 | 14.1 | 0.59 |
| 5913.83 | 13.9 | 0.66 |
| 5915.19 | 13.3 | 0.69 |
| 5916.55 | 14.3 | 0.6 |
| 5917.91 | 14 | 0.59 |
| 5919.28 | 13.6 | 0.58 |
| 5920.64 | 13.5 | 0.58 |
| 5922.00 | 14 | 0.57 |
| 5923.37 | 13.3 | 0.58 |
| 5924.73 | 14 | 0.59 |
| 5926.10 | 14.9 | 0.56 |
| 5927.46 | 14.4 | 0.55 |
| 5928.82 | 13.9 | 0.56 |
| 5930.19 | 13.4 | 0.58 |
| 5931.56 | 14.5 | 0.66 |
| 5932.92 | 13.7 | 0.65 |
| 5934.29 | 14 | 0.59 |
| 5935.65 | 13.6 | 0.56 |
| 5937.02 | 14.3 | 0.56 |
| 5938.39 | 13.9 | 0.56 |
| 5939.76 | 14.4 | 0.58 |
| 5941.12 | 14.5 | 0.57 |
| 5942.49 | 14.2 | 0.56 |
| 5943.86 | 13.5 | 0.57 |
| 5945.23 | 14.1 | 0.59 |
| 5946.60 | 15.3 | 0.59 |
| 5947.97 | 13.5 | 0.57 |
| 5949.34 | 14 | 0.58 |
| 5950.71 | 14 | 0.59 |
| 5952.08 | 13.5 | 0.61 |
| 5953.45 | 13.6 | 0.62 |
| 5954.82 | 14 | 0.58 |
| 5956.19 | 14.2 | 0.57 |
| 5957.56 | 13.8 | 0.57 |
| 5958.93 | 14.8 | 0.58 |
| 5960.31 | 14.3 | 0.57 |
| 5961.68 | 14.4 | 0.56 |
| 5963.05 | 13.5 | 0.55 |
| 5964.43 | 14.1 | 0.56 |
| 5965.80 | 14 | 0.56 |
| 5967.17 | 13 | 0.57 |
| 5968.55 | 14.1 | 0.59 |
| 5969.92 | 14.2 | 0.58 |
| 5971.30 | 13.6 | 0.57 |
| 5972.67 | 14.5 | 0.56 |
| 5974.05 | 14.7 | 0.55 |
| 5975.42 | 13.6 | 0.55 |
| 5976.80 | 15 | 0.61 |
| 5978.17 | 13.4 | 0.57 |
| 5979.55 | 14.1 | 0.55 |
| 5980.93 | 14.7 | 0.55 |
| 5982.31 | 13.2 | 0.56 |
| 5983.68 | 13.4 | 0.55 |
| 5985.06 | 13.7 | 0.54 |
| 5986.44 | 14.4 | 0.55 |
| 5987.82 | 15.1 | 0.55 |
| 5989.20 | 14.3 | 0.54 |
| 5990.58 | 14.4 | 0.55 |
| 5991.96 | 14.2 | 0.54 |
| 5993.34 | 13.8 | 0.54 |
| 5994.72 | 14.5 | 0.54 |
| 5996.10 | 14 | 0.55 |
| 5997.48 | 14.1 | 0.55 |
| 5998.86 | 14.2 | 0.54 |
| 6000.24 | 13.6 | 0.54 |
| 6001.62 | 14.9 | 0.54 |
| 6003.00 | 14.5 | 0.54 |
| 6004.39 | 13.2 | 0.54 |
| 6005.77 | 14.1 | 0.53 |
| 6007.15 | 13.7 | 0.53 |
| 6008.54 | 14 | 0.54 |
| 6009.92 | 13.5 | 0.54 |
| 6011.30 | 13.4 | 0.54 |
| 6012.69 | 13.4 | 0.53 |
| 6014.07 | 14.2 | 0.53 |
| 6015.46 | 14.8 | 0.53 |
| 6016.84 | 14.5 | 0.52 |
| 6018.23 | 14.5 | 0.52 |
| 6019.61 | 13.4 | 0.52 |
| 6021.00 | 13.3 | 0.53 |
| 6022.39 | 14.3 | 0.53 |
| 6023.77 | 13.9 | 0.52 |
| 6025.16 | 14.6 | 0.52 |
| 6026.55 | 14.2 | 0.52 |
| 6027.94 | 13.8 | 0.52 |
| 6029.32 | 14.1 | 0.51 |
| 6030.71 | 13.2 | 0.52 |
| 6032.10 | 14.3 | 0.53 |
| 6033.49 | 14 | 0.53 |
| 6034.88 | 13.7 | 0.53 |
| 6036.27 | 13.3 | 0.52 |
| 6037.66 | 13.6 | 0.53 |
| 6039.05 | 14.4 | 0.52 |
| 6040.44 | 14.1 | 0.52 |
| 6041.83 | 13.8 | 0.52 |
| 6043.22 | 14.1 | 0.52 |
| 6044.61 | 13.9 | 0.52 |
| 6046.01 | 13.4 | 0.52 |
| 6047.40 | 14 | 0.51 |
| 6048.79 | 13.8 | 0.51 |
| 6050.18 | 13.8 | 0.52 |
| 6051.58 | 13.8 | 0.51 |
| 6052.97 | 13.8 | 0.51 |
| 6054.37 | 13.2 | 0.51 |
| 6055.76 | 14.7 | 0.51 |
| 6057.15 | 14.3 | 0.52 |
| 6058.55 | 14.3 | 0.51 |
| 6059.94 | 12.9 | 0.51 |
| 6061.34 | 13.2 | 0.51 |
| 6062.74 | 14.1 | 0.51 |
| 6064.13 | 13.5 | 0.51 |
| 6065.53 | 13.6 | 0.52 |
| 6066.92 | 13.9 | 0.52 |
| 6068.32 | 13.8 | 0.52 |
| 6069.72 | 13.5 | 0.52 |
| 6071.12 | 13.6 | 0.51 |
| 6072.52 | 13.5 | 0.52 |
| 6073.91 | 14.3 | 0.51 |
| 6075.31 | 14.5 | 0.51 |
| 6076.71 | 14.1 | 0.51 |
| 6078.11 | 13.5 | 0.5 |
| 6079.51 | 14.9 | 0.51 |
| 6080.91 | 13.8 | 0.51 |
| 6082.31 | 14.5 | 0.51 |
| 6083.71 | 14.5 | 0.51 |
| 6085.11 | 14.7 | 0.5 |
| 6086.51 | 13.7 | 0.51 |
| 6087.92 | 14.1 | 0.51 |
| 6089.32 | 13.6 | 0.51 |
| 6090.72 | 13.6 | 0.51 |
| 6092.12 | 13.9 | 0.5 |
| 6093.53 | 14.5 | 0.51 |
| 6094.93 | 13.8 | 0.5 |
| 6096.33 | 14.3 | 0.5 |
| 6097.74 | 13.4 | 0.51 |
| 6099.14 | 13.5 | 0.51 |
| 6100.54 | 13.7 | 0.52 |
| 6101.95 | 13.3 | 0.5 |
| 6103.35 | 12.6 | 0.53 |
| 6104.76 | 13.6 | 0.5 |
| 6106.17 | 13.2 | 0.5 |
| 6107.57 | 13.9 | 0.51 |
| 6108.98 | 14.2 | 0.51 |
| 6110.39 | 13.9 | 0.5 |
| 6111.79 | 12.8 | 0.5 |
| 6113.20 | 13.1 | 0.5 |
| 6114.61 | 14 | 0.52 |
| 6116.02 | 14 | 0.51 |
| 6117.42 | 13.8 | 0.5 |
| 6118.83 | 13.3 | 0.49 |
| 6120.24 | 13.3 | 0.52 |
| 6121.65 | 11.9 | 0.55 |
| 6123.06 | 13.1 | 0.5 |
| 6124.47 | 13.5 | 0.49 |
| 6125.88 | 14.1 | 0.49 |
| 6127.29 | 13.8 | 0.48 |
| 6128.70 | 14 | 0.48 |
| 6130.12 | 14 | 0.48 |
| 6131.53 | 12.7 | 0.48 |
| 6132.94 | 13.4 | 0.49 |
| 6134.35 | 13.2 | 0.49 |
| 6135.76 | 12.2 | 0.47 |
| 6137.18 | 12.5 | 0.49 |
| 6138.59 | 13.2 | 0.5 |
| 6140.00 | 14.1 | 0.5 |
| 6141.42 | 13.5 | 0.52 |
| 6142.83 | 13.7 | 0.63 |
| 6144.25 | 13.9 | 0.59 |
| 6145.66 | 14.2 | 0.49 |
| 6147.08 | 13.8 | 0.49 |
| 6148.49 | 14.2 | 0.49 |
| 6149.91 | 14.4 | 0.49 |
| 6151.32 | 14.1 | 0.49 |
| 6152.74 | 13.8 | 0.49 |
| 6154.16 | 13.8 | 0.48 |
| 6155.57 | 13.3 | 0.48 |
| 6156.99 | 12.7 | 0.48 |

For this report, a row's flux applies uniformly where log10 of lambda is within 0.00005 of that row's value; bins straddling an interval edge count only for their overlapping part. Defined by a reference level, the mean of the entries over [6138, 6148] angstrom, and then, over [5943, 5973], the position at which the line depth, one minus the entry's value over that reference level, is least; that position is 5946.60 angstrom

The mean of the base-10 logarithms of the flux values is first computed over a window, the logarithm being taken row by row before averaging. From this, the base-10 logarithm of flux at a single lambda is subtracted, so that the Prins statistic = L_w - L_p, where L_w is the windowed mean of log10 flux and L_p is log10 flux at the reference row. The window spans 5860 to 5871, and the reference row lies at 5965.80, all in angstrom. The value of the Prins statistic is 0.010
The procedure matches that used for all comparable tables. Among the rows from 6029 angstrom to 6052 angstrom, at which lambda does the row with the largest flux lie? 6039.05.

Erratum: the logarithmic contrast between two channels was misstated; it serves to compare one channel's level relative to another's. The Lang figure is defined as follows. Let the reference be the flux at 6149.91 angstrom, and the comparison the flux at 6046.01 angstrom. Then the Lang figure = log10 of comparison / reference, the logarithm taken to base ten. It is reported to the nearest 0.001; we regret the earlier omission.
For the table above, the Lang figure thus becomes -0.031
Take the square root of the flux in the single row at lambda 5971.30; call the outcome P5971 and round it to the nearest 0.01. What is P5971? 3.69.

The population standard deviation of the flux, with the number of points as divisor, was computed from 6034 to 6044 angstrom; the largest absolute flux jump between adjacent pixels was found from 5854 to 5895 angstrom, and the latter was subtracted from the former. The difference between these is -2.16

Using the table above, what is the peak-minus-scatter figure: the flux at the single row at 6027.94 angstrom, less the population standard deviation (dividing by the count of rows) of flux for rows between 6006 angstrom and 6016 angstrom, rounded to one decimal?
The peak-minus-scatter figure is 13.3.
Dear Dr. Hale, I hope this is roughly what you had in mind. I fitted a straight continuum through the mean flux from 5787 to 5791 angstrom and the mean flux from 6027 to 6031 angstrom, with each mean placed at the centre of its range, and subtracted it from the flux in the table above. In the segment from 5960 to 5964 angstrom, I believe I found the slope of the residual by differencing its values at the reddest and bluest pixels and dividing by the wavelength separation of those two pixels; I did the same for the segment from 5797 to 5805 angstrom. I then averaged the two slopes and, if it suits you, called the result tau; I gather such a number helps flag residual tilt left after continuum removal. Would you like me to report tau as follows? -0.22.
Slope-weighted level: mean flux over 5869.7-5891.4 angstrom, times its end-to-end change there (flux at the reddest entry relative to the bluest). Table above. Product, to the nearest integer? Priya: -36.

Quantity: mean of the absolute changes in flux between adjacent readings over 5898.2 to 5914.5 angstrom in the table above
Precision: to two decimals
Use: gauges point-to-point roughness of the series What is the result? 0.39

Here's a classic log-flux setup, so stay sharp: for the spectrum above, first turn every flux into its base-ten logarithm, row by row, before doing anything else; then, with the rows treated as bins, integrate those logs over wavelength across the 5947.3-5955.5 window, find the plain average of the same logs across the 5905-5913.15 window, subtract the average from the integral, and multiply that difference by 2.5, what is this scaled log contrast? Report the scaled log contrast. 20.5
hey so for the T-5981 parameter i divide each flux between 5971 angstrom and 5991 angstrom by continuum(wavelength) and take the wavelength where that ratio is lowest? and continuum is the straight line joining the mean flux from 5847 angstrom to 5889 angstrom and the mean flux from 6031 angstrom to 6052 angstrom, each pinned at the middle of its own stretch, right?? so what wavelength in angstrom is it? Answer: 5982.31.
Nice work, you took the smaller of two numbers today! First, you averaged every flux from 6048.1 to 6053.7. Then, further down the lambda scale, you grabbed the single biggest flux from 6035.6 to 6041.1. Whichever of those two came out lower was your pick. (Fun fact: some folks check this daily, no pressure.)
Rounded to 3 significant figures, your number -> 13.8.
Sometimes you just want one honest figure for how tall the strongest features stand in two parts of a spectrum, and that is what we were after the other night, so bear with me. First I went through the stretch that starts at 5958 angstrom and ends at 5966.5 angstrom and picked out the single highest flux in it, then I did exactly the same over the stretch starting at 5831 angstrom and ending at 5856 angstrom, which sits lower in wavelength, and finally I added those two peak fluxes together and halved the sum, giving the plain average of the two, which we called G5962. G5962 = 15.3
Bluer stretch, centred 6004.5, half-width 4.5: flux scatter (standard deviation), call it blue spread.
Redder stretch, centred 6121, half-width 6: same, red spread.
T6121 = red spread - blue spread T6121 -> 0.12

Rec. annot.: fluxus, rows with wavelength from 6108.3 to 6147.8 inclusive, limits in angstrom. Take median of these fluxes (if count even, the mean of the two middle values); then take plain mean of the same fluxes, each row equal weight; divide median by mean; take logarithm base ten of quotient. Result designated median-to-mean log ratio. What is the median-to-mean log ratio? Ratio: 0.004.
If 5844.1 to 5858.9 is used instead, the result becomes -0.007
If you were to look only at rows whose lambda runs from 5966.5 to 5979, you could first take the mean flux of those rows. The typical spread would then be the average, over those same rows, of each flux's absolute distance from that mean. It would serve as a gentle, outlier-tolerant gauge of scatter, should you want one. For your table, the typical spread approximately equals 0.54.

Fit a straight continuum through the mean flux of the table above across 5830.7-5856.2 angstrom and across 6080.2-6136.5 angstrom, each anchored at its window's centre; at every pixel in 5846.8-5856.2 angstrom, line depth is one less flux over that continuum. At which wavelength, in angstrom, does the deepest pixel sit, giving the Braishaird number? 5851.52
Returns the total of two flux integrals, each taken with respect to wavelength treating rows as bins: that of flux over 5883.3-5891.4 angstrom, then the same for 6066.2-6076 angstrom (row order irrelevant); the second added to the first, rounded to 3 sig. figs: 244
